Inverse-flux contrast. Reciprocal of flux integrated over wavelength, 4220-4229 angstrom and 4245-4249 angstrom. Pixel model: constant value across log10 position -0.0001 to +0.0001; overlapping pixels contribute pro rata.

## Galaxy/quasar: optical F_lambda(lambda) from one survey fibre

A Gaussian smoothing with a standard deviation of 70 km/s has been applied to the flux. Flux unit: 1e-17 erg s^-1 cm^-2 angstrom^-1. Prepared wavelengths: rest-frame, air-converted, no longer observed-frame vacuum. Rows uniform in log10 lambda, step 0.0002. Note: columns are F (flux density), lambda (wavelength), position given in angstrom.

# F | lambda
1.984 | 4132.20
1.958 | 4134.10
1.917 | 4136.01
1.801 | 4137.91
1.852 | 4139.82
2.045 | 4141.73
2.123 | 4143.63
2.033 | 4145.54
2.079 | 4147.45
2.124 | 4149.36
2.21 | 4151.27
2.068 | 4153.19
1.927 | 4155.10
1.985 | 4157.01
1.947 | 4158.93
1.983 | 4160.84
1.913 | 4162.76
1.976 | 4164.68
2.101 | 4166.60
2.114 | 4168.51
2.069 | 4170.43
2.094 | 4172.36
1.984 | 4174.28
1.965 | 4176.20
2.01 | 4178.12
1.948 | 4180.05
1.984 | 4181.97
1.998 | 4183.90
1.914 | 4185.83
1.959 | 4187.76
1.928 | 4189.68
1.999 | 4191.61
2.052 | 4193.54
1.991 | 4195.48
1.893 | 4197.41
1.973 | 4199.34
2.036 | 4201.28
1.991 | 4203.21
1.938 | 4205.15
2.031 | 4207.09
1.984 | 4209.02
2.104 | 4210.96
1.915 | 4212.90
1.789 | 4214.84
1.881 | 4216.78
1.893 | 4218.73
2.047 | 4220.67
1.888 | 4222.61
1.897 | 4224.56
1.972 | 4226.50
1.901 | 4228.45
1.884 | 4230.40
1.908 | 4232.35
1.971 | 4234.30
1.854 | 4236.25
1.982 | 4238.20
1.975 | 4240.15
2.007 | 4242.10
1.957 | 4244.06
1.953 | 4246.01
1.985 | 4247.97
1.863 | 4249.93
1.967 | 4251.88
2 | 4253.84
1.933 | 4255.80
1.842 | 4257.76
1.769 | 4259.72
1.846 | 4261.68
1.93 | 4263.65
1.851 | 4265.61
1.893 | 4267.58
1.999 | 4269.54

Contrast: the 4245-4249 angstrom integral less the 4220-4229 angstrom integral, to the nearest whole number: -3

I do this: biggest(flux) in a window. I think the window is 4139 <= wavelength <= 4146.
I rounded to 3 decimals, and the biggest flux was 2.123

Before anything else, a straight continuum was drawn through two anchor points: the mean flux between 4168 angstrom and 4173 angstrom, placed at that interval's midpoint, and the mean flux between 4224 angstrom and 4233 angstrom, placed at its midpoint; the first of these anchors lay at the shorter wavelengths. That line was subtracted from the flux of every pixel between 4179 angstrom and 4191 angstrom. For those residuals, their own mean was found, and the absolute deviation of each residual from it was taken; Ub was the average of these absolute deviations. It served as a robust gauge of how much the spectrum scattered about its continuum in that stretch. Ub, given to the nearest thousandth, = 0.024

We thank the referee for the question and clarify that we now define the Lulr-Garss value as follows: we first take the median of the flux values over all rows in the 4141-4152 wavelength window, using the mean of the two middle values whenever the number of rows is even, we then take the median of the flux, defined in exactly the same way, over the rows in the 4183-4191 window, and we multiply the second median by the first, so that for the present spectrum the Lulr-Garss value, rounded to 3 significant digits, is 4.08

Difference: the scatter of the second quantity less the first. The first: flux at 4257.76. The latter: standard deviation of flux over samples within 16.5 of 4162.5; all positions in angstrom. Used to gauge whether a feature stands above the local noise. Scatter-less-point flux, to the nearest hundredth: -1.76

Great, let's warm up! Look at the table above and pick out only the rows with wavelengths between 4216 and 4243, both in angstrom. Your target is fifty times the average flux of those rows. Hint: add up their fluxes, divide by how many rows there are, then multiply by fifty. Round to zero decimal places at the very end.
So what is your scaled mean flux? 97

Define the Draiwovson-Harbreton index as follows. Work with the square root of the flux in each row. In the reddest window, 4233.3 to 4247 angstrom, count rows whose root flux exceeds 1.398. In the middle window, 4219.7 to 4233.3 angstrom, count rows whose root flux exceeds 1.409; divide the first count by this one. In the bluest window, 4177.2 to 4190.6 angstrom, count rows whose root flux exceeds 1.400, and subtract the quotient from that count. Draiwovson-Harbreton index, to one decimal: -2.0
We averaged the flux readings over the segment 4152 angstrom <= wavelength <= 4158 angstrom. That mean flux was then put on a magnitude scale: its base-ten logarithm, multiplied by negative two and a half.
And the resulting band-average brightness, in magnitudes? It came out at -0.75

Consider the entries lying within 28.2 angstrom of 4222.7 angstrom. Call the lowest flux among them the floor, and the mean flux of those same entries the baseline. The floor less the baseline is -0.16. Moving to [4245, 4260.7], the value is -0.15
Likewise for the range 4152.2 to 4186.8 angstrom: -0.09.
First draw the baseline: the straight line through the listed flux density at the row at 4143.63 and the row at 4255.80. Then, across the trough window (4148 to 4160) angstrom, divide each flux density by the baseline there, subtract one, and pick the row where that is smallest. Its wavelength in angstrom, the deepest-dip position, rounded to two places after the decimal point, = 4155.10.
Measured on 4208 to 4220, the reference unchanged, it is 4214.84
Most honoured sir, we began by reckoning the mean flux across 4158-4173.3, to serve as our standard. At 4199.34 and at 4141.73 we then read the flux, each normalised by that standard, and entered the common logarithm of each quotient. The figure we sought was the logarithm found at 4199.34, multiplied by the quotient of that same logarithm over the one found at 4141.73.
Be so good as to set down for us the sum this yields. 0.029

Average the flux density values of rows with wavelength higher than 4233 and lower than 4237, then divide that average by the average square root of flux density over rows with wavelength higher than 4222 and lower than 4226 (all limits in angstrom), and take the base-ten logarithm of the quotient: 0.143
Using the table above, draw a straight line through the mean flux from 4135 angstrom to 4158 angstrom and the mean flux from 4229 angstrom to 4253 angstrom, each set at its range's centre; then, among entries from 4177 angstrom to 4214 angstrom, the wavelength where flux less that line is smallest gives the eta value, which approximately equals 4197.41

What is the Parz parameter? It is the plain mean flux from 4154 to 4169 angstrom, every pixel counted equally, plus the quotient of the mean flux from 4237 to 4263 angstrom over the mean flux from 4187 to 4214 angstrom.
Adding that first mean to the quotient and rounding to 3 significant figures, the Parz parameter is 2.96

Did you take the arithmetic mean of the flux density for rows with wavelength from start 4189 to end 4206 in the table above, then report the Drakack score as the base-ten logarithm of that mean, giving 0.296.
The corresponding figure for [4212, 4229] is 0.281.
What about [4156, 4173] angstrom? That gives 0.305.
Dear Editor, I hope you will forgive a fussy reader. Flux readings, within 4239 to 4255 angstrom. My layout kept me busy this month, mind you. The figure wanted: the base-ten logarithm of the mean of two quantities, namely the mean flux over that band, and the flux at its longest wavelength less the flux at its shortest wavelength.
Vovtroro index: -0.0025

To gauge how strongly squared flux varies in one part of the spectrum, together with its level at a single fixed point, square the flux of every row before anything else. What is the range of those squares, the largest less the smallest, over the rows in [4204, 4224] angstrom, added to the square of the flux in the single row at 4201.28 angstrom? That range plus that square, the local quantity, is 5.37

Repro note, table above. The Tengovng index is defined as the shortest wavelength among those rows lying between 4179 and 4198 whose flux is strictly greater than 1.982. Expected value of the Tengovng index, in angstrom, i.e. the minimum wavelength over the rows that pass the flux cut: 4181.97 angstrom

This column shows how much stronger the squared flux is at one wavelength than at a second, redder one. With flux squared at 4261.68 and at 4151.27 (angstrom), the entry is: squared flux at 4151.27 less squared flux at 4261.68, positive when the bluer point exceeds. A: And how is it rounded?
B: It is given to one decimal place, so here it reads 1.5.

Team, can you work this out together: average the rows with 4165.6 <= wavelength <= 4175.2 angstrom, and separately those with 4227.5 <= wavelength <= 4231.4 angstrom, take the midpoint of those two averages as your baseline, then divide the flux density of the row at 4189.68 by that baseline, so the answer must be 0.97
